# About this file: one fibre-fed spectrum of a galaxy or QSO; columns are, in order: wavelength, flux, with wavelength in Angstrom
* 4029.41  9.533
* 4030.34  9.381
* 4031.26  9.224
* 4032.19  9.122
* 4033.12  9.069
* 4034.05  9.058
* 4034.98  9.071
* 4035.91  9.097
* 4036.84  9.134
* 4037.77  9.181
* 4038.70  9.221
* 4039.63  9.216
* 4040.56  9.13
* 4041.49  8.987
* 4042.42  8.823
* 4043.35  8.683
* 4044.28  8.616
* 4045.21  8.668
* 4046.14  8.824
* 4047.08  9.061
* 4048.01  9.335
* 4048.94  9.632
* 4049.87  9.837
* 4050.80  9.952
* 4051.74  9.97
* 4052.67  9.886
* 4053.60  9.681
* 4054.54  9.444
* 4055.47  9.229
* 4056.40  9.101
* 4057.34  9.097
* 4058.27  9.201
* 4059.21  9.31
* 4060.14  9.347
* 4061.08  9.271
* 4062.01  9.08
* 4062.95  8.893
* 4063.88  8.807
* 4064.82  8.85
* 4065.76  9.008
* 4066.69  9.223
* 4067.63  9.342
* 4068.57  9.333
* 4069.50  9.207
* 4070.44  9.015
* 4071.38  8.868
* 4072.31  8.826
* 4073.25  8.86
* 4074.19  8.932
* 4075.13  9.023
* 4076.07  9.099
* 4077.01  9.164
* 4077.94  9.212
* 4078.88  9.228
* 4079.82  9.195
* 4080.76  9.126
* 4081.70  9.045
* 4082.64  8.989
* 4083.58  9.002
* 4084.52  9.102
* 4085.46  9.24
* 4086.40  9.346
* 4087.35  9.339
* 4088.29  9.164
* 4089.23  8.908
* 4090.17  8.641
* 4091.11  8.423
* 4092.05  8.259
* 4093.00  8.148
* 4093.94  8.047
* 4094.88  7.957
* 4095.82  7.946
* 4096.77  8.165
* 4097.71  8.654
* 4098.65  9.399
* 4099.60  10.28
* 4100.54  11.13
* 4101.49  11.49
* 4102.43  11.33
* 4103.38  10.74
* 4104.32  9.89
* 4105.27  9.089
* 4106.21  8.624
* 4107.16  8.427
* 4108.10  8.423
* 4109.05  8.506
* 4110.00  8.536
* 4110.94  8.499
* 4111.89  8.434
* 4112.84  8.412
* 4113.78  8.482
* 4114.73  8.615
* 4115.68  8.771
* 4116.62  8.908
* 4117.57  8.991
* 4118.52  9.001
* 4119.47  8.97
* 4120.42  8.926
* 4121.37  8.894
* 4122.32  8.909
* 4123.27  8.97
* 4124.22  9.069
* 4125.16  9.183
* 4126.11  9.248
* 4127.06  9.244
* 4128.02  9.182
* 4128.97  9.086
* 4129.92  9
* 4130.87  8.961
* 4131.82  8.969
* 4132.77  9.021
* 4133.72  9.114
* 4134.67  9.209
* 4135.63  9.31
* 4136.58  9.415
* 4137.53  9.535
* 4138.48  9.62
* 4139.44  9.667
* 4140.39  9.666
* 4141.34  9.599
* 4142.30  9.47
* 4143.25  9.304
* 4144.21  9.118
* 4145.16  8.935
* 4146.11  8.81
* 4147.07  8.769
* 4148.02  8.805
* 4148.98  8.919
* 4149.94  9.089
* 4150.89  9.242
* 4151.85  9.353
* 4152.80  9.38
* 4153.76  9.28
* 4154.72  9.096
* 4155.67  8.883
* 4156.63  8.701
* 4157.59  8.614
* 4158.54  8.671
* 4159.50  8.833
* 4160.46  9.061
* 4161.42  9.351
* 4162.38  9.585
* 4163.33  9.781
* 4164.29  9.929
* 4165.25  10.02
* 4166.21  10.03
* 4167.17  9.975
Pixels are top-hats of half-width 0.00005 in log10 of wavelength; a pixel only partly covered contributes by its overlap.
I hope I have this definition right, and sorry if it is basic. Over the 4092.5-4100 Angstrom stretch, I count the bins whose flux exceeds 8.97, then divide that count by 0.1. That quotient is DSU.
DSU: 20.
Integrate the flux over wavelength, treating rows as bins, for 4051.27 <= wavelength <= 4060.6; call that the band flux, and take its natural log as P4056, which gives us 4.5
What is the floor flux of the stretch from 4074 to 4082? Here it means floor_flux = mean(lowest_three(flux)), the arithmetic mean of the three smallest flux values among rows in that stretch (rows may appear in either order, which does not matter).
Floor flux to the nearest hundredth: 9.00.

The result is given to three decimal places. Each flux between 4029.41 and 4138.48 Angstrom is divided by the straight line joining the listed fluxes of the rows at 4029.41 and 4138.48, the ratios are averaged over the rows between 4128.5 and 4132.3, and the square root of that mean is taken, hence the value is 0.968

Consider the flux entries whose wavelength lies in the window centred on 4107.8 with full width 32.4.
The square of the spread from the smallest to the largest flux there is 12.6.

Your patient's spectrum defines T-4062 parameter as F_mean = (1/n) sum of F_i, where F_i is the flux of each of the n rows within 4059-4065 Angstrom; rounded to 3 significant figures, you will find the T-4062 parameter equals 9.08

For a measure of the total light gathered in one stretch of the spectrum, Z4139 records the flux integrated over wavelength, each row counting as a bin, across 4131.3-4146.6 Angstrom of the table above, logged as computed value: 142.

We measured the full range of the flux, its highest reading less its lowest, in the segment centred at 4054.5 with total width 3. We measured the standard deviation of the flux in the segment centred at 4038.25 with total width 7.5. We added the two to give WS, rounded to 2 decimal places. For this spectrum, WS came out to 0.53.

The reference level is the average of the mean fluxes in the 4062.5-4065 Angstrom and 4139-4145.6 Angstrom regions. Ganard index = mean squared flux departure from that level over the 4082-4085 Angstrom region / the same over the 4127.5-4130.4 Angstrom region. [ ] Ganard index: 1.6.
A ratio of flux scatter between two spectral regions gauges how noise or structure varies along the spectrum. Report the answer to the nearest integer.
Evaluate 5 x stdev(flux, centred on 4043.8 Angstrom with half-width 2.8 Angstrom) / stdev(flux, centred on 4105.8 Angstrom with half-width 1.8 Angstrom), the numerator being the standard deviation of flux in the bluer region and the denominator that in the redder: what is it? 1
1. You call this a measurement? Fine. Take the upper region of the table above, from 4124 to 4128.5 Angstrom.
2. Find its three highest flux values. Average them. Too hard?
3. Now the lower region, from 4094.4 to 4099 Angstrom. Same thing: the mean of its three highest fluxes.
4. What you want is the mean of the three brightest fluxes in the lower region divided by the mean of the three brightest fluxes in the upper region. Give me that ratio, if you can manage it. 0.95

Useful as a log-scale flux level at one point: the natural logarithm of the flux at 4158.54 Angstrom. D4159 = 2.16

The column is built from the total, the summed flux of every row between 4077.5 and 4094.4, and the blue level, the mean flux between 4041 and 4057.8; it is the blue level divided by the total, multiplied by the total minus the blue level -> 8.7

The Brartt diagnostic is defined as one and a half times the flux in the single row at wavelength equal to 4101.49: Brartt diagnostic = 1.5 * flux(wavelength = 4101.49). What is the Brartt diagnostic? 17.2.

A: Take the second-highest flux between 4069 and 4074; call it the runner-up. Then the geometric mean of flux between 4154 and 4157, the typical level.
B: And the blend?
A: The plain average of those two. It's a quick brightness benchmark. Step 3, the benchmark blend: 9.0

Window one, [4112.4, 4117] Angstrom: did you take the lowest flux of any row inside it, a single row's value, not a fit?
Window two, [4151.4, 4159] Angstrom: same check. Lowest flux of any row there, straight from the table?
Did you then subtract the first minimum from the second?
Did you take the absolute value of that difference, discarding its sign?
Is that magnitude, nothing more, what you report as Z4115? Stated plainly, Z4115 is 0.20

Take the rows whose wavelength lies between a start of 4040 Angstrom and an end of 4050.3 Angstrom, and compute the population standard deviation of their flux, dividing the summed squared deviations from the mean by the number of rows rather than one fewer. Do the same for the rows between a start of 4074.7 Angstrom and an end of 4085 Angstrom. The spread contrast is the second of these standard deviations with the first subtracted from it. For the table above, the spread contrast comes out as -0.30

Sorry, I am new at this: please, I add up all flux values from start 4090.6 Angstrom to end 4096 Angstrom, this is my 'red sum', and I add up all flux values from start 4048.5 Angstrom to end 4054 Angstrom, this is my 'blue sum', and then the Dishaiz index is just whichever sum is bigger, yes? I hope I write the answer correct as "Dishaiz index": 59.0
